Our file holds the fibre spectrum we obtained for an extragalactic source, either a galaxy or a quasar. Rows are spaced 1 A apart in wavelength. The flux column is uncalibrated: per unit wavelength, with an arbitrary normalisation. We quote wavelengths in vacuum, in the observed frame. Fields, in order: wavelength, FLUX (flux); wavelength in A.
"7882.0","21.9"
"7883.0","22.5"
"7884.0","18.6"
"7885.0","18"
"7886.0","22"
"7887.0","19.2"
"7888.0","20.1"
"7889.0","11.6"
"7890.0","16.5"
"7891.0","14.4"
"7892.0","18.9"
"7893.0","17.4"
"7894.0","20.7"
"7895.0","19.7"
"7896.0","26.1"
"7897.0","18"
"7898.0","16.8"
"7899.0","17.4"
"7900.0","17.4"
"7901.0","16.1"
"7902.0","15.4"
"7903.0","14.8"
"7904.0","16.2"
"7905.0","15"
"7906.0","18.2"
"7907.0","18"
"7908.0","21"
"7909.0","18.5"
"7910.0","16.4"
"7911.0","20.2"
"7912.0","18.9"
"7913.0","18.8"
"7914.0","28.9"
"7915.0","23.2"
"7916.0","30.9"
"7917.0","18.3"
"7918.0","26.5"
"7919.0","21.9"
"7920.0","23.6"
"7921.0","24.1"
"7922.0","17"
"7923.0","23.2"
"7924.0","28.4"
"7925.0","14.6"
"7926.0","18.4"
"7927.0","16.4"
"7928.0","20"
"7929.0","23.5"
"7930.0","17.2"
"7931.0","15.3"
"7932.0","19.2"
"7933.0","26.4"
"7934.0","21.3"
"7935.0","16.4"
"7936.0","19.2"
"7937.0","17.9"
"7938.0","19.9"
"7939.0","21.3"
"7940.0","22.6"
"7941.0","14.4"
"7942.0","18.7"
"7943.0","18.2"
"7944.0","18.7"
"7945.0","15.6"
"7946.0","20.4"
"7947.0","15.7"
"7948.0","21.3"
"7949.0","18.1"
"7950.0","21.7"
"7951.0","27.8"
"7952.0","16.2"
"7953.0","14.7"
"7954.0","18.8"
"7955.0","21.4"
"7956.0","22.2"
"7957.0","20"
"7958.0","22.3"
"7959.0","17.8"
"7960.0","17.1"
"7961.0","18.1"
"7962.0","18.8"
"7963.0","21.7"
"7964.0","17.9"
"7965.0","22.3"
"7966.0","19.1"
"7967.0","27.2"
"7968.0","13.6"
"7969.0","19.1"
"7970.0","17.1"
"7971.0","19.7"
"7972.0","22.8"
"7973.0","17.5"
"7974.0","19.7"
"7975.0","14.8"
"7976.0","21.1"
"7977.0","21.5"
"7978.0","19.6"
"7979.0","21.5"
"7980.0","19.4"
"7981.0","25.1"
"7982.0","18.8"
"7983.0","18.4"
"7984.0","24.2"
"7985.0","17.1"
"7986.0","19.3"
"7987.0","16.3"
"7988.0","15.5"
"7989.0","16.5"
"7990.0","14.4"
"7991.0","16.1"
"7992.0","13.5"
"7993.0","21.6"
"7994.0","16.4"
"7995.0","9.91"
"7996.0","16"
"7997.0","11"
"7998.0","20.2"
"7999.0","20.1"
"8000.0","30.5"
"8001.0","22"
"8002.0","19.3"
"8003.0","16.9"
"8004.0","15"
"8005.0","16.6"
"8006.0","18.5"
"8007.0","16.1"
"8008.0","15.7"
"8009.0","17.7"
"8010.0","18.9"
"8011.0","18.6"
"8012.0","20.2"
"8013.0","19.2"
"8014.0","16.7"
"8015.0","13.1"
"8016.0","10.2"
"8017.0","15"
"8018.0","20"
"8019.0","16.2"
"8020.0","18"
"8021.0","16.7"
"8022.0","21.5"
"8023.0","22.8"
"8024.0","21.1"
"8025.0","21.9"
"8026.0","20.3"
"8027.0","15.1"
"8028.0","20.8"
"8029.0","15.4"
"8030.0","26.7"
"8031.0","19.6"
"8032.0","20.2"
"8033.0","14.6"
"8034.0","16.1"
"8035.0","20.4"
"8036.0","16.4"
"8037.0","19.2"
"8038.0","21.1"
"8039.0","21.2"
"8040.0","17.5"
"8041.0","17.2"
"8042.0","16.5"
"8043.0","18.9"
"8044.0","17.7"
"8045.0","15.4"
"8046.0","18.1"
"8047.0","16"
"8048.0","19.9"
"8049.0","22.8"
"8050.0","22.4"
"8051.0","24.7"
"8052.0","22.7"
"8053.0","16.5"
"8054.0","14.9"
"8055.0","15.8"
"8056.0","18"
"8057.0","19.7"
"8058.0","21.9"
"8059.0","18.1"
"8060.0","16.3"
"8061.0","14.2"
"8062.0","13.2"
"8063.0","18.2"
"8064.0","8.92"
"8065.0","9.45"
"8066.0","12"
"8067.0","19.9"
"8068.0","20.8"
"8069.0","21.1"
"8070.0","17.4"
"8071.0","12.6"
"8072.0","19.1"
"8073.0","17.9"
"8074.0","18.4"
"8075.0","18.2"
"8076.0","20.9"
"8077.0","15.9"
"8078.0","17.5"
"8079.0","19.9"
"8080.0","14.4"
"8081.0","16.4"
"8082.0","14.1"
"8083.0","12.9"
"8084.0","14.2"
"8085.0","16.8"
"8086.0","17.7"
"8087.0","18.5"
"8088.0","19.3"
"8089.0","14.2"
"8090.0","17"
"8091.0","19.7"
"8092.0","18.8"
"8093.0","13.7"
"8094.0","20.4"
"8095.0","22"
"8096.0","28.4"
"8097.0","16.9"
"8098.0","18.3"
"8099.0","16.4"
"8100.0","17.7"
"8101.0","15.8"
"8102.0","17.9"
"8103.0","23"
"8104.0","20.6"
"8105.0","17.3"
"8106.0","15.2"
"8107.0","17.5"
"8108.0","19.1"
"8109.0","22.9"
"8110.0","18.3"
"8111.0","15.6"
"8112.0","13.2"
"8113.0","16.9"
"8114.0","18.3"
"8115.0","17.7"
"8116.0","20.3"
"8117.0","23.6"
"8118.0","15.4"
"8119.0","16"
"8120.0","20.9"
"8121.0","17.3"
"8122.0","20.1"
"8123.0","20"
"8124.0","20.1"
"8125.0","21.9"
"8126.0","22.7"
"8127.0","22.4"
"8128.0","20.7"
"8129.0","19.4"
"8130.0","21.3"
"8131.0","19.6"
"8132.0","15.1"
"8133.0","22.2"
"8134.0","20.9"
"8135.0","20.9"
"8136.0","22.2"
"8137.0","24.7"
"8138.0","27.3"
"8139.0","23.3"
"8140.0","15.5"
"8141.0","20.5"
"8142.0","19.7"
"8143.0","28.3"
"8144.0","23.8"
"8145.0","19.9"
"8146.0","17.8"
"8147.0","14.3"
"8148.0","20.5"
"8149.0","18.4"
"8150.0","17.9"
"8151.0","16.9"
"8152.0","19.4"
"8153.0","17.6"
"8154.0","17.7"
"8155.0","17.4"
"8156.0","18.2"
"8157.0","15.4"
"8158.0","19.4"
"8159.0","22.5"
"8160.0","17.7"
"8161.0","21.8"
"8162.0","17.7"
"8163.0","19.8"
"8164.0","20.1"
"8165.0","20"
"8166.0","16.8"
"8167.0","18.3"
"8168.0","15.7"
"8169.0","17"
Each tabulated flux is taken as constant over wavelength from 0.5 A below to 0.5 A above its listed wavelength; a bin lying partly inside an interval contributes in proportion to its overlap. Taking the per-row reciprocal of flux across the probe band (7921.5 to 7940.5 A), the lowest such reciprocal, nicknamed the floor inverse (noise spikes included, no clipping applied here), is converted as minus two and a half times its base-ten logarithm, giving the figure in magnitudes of 3.63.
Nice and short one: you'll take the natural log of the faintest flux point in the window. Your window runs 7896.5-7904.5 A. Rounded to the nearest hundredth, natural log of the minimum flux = 2.69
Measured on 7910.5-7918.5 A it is 2.91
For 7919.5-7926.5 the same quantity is 2.68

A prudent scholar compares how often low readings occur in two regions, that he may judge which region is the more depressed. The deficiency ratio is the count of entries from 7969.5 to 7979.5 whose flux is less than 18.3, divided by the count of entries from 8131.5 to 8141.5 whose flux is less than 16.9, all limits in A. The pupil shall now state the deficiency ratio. 1.5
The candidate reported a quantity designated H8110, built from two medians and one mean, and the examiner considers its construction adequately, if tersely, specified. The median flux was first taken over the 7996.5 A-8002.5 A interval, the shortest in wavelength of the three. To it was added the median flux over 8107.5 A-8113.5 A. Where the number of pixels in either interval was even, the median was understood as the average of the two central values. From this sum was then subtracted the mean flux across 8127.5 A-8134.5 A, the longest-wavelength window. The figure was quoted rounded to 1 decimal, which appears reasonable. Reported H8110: 17.9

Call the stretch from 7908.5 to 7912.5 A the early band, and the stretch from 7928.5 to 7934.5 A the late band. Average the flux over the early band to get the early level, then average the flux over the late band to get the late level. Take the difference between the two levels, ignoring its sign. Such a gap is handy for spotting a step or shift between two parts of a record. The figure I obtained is 2.0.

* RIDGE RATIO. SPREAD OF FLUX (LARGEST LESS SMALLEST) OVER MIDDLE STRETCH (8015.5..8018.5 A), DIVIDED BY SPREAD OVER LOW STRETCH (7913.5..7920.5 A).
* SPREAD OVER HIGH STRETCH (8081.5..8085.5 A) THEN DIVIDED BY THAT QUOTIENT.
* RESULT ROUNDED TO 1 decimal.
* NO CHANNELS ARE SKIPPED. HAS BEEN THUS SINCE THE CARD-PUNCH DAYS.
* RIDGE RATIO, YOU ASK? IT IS 5.0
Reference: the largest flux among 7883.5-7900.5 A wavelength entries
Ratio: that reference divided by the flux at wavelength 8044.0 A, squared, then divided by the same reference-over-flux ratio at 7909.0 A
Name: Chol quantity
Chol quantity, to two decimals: 1.54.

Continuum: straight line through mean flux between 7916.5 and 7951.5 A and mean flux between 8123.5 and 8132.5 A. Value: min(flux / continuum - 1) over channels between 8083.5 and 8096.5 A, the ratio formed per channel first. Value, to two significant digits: -0.33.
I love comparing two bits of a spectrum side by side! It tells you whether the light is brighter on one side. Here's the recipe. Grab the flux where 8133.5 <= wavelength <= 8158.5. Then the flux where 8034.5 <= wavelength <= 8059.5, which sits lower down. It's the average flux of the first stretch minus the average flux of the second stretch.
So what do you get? 1.0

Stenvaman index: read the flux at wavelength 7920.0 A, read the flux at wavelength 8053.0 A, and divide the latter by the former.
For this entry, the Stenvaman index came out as 0.70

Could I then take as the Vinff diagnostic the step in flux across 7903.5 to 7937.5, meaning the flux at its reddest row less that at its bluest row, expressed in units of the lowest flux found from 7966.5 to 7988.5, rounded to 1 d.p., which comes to 0.1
